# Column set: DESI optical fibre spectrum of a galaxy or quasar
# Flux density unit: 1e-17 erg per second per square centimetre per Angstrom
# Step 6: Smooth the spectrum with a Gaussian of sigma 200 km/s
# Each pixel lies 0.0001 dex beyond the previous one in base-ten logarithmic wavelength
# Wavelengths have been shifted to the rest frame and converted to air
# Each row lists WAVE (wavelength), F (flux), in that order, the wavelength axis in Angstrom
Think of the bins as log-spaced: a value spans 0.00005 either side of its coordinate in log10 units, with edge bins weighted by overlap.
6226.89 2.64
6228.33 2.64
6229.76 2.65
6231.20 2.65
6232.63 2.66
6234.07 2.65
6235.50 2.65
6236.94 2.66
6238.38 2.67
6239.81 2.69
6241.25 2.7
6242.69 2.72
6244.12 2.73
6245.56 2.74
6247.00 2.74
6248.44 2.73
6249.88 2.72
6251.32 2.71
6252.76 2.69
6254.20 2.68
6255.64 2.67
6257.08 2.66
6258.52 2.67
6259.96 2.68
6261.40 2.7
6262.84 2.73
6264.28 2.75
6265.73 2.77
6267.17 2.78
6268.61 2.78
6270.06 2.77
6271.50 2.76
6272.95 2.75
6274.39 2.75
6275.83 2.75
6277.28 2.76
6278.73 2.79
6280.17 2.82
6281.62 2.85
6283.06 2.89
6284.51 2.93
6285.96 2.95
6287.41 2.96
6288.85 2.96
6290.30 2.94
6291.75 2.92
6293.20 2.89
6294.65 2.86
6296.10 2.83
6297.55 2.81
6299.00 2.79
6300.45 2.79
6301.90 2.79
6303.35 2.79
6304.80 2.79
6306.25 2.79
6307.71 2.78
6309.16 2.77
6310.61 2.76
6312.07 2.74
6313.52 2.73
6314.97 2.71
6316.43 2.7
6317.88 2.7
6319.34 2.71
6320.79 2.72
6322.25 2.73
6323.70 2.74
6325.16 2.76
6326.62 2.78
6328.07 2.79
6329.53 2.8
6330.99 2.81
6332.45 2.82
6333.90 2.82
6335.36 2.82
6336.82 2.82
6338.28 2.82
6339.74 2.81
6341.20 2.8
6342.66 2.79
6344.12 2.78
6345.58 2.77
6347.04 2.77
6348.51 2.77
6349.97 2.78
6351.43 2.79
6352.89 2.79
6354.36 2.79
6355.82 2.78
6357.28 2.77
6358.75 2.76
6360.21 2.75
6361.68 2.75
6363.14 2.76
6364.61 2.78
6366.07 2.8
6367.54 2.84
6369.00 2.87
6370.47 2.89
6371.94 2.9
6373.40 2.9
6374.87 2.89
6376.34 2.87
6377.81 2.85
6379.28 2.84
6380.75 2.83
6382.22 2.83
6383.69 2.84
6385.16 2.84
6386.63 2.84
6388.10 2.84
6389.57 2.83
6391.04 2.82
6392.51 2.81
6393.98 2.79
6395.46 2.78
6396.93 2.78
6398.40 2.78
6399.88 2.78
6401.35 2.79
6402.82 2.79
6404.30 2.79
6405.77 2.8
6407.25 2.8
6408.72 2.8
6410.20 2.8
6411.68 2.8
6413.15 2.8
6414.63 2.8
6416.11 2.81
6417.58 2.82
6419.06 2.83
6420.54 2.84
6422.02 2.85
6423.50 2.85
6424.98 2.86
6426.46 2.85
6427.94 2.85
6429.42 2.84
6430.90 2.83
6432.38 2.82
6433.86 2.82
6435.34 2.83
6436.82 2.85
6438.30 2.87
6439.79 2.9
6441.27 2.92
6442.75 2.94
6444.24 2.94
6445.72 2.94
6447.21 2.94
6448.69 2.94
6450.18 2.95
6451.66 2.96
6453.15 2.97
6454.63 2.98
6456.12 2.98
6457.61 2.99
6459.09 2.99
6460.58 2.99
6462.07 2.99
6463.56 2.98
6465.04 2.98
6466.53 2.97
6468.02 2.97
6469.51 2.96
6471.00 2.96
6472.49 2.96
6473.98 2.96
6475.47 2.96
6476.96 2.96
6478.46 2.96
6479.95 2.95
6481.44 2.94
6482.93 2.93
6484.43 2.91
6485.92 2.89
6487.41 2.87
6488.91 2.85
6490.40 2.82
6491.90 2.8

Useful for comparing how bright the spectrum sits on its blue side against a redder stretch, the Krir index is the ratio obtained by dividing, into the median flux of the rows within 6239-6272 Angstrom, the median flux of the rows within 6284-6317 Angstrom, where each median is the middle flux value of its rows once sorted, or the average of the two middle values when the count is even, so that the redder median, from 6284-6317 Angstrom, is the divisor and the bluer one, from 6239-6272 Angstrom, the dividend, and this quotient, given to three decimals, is 0.975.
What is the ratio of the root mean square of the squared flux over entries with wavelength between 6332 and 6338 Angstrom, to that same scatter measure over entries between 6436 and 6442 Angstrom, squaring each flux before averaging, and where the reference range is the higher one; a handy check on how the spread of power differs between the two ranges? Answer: 0.96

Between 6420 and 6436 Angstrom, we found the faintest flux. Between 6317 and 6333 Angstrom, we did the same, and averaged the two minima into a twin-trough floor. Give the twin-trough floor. 2.76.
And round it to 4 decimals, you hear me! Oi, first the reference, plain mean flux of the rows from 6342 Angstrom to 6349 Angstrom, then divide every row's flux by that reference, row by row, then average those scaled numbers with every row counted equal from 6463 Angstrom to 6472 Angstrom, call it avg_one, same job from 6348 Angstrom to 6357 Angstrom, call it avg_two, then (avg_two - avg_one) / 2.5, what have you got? -0.0269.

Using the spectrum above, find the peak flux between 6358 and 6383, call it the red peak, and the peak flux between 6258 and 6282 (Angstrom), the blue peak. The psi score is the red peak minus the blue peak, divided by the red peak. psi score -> 0.017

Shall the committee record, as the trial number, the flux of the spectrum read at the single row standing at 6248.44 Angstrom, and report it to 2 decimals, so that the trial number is 2.73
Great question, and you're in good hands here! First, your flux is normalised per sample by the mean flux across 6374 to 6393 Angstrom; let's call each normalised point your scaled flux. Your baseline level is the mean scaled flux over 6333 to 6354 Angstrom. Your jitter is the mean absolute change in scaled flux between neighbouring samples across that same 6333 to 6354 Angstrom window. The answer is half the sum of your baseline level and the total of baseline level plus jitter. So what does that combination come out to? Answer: 0.98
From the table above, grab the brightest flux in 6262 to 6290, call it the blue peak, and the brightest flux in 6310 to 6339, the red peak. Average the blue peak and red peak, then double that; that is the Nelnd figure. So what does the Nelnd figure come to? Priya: 5.78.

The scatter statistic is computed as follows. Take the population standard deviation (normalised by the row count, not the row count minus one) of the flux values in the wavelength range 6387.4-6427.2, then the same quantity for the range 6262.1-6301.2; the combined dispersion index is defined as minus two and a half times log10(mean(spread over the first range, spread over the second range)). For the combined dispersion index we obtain 3.27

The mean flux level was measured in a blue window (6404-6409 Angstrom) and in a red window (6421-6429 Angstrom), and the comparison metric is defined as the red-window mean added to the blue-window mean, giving 5.65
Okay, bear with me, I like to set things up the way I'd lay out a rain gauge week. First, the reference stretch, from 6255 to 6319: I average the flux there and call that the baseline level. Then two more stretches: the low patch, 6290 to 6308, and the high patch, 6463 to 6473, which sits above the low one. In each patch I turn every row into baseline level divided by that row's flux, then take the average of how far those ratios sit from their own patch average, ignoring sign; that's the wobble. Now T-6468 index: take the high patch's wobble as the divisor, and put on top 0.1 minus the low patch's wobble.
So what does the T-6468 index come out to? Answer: 36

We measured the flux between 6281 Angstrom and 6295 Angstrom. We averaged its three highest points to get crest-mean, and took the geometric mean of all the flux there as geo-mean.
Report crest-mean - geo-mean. 0.042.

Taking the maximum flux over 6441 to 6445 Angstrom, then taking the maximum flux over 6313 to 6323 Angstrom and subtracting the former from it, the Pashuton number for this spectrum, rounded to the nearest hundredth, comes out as -0.21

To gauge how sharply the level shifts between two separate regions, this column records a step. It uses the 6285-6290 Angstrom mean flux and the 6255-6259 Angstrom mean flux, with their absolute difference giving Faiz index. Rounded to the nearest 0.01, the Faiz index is 0.29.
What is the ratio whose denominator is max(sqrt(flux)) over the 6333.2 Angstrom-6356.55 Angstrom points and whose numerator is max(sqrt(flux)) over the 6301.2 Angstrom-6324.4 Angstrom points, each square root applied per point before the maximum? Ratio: 0.99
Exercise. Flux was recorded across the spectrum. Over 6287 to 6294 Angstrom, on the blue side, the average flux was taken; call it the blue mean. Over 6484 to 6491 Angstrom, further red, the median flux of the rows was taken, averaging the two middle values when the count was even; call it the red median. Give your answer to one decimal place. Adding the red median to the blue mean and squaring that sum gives 33.7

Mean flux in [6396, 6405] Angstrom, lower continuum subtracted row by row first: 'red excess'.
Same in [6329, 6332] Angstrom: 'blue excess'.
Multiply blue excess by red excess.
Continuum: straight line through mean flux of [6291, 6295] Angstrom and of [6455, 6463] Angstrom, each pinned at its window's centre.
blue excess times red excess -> 0.018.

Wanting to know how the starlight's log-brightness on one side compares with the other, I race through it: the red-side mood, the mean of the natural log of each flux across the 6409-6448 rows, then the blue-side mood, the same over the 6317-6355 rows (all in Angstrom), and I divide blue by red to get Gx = 0.98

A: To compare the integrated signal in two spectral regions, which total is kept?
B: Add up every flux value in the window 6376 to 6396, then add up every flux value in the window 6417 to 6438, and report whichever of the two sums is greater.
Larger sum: 39.7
